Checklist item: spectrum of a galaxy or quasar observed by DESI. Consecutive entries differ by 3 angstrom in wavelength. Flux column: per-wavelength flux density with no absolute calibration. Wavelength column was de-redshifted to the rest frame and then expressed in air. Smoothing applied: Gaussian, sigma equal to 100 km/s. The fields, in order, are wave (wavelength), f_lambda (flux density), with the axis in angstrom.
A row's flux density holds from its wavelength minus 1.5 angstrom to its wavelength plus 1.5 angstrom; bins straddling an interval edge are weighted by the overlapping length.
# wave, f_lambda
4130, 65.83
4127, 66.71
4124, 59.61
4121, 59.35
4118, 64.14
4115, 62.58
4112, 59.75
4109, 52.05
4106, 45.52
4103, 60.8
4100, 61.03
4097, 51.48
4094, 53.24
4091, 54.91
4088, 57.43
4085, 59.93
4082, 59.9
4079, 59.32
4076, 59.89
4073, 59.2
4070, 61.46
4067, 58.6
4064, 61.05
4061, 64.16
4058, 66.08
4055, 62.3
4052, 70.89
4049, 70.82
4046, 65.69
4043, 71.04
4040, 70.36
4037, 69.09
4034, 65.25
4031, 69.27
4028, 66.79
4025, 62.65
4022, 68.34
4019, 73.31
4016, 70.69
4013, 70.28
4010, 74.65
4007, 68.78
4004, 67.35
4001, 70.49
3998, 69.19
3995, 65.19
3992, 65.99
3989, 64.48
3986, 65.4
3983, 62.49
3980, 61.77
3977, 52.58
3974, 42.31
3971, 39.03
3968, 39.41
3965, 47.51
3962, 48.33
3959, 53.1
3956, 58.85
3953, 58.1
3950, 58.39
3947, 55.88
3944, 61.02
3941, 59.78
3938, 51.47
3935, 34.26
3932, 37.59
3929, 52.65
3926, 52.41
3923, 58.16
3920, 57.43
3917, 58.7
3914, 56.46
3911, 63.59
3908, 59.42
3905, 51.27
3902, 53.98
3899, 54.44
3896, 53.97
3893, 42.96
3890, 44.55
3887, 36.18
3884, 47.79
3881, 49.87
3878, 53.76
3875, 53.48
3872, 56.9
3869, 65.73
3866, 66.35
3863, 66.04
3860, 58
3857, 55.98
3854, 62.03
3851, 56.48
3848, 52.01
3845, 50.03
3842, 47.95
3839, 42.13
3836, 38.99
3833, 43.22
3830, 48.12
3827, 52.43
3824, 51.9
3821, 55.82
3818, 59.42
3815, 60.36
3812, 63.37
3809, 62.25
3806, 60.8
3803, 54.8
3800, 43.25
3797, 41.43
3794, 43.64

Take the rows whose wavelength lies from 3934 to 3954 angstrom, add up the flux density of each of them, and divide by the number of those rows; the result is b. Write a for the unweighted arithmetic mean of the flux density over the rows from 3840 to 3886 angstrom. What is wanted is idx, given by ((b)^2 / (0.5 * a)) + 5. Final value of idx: 109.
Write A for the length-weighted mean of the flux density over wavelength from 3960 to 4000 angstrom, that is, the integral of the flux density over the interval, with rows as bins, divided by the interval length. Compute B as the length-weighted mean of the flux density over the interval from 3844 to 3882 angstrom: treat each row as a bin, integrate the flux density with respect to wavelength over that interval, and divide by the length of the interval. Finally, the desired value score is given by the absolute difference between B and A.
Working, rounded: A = 56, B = 57.6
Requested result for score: 2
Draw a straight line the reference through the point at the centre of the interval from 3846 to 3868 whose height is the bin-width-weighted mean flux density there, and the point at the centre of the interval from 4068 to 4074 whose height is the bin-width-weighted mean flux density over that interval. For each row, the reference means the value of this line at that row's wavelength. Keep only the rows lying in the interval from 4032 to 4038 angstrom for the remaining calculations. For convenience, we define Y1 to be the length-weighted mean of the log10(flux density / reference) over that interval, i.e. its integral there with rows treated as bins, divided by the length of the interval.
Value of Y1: 0.05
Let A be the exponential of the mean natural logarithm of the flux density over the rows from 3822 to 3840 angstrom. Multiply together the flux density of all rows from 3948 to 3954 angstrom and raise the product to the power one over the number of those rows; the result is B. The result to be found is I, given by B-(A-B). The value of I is 71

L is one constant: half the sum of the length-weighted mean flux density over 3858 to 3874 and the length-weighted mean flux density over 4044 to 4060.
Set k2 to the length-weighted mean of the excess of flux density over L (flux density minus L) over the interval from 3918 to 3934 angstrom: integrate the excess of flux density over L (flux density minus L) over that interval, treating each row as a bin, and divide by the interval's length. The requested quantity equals -13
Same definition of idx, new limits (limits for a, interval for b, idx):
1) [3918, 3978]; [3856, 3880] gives 144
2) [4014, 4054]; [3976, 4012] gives 130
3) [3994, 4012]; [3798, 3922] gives 89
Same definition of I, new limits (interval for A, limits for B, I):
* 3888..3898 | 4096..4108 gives 62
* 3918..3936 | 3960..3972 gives 39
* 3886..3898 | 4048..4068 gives 85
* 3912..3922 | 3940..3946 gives 63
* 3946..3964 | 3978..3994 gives 73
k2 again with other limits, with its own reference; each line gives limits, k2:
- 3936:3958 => -8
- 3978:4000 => 0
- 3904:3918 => -7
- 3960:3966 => -16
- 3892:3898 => -15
